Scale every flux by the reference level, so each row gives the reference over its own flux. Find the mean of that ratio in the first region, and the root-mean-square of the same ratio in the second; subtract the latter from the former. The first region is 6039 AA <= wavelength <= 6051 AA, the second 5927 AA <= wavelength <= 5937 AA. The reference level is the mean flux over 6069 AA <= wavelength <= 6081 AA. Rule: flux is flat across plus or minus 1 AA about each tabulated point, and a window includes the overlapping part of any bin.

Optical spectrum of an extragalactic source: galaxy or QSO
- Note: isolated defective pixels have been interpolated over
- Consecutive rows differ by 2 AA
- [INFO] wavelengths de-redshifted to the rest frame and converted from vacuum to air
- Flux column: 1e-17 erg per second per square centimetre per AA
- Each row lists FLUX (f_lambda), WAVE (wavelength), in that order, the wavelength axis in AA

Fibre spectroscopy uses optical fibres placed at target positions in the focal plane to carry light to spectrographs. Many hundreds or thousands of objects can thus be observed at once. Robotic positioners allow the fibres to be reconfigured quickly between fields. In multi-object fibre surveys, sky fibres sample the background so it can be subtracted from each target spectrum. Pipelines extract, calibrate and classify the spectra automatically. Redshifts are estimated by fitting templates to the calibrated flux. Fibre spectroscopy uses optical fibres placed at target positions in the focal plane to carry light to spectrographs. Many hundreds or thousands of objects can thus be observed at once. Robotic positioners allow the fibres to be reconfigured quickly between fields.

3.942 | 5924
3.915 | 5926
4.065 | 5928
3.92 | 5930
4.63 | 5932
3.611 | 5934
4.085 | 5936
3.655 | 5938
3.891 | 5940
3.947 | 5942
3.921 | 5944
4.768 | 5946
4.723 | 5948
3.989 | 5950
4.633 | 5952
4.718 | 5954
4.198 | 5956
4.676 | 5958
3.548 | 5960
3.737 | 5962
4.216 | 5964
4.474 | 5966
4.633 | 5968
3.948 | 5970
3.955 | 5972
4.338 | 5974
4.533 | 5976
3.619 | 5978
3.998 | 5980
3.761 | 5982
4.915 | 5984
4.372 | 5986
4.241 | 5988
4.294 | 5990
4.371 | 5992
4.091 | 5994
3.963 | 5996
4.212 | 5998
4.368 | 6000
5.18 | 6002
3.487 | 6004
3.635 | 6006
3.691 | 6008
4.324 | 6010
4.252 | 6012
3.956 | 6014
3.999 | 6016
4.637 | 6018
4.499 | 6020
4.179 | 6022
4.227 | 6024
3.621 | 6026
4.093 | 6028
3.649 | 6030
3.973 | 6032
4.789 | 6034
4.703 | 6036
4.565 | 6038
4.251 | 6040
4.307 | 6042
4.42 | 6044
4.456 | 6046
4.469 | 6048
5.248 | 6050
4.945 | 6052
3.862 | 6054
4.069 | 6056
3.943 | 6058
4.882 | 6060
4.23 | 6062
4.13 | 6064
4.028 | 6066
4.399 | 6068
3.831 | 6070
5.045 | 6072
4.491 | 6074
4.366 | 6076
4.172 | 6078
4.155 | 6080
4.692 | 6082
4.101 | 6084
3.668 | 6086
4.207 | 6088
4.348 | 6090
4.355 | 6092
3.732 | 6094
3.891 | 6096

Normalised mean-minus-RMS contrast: -0.11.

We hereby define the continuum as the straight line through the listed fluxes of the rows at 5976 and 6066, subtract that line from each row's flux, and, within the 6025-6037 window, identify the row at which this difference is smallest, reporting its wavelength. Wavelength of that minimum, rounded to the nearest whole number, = 6026 AA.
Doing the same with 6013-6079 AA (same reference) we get 6026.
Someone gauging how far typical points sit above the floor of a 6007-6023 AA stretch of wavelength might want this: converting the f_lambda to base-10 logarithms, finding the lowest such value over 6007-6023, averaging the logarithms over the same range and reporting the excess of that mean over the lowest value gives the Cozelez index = 0.054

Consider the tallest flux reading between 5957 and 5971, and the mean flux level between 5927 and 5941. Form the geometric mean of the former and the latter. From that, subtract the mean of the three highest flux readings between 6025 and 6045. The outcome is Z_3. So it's -0.37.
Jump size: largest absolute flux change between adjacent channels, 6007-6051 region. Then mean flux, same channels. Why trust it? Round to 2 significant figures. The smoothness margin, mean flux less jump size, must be 3.5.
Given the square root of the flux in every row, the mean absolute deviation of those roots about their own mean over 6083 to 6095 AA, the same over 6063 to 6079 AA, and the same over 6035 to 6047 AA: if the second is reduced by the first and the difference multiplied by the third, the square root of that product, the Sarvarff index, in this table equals 0.009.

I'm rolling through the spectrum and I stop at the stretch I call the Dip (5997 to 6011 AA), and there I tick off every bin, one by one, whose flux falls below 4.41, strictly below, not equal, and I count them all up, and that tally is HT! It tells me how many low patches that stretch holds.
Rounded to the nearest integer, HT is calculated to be 6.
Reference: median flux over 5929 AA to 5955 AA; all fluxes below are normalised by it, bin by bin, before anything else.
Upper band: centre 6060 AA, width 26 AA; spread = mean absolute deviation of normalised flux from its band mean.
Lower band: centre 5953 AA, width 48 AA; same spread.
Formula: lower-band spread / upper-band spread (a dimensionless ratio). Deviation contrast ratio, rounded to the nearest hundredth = 0.85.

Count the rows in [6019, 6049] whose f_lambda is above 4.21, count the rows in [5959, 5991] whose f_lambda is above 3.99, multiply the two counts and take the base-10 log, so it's 2.00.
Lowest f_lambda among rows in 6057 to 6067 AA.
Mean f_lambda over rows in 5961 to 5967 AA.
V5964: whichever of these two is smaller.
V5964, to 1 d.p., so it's 3.9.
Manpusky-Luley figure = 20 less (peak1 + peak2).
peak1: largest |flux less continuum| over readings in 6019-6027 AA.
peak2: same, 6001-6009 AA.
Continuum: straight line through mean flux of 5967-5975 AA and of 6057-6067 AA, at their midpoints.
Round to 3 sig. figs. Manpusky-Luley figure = 18.4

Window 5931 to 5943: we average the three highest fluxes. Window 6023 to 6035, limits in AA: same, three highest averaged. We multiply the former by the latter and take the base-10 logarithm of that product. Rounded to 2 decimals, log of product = 1.27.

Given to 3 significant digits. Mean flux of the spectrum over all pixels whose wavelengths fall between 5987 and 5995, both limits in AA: 4.25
